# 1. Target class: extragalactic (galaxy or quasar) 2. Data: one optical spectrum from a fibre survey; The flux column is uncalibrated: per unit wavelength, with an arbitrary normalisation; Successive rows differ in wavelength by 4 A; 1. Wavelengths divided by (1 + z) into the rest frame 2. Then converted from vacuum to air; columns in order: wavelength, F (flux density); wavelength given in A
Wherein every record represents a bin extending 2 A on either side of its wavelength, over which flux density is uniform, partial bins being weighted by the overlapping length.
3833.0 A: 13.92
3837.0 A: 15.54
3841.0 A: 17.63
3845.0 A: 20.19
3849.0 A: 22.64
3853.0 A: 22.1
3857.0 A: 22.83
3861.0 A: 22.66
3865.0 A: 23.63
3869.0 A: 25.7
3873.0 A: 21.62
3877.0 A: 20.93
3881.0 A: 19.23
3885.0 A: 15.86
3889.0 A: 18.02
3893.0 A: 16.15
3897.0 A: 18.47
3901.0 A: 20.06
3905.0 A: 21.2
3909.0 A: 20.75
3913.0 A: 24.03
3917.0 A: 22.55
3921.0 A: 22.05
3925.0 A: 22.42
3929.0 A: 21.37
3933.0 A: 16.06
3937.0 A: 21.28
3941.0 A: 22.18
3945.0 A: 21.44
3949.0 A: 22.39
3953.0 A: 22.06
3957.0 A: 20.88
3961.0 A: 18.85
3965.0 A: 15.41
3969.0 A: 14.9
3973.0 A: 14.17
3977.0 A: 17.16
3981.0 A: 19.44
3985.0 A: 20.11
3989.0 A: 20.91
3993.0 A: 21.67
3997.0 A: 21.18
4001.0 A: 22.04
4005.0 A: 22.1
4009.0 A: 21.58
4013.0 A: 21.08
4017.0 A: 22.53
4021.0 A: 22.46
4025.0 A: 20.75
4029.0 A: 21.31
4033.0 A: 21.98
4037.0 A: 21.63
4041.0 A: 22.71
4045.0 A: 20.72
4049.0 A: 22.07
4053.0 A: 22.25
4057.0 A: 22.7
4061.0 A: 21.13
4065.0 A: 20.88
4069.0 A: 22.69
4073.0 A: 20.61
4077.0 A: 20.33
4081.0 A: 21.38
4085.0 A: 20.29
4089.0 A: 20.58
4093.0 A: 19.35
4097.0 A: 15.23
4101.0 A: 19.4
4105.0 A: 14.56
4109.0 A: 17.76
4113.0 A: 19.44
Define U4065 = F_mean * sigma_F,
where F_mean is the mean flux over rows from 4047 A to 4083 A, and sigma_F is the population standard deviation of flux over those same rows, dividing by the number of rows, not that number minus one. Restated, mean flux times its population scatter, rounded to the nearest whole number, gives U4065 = 18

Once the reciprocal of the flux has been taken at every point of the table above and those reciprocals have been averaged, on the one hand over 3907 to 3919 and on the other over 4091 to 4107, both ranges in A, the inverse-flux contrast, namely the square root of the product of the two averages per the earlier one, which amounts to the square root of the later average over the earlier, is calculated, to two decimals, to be 1.15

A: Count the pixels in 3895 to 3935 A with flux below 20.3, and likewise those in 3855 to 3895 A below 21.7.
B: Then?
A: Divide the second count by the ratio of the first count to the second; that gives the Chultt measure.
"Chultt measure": 12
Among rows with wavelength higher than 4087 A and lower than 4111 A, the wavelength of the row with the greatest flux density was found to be 4089.0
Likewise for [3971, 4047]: 4041.0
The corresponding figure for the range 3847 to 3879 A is 3869.0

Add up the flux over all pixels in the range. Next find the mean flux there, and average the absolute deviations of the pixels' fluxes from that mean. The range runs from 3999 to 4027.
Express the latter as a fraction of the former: 0.004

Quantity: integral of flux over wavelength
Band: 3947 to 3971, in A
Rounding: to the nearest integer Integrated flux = 458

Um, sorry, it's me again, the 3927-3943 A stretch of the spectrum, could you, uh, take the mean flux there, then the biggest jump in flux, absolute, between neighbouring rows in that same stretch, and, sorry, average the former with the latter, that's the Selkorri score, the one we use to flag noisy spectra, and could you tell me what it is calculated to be 12.8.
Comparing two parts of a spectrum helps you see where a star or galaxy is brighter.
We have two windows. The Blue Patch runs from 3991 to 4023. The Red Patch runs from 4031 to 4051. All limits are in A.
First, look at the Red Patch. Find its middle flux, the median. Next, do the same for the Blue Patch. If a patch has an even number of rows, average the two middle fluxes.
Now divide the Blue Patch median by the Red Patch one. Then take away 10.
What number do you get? -9.01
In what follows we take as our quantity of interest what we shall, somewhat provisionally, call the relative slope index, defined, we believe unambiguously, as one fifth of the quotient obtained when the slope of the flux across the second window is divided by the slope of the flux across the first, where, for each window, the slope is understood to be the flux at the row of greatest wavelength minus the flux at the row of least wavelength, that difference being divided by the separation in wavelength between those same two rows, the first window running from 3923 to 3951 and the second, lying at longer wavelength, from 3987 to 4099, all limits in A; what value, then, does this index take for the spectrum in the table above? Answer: 8.4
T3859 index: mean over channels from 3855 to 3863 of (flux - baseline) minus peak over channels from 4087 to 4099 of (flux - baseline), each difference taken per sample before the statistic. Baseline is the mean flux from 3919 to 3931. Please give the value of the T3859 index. 2.2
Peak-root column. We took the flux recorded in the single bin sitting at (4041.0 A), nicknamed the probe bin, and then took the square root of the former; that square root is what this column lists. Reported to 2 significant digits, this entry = 4.8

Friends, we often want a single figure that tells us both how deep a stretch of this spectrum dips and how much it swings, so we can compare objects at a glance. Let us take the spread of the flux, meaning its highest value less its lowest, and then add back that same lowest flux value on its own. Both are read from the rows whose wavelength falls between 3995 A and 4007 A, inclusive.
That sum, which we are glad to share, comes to 22.1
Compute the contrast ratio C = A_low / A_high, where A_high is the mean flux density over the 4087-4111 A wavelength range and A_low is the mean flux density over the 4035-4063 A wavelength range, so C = 1.23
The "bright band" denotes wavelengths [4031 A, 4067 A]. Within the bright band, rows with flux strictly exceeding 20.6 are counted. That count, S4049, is 9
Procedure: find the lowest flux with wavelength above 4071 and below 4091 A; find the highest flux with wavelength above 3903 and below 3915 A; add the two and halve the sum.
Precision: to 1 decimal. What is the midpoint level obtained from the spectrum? 22.2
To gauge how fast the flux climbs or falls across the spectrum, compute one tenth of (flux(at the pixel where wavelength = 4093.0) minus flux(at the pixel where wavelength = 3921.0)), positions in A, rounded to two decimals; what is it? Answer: -0.27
